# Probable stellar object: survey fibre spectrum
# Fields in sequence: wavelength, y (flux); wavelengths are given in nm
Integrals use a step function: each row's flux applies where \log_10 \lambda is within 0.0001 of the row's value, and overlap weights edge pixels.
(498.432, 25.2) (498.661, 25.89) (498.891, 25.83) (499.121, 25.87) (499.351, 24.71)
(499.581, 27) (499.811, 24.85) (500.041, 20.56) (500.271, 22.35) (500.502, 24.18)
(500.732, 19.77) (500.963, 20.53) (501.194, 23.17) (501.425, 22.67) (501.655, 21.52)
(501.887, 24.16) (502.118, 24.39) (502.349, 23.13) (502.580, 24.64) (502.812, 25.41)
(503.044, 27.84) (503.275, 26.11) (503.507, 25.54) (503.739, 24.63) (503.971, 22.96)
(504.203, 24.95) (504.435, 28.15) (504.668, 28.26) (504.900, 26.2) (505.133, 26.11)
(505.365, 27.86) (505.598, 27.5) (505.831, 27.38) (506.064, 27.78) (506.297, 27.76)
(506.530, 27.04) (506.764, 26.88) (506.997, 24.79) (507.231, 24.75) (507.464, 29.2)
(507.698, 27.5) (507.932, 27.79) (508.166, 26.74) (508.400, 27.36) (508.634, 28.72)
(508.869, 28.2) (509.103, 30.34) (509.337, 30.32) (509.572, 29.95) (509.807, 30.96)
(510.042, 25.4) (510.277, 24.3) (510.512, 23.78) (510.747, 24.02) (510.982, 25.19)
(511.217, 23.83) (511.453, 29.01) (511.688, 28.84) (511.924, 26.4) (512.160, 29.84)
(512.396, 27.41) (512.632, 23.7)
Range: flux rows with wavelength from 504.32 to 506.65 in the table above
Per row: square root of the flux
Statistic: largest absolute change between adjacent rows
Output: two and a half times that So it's 0.5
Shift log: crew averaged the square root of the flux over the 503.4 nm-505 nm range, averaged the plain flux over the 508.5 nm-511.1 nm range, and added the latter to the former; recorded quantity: 32.5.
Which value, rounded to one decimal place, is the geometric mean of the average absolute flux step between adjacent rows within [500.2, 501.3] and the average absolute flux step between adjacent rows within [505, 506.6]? 1.2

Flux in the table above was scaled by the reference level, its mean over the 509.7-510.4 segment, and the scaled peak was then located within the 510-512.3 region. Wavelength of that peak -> 512.160 nm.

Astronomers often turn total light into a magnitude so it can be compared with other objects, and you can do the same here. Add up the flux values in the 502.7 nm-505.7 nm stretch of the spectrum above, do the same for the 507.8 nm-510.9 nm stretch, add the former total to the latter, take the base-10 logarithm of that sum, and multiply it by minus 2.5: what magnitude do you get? -7.11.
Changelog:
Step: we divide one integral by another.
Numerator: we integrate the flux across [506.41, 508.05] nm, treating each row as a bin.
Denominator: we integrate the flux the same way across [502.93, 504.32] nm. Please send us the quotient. 1.2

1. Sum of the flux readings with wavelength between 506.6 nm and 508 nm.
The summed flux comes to 161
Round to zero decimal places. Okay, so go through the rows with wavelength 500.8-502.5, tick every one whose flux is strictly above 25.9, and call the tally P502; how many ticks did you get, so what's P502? 0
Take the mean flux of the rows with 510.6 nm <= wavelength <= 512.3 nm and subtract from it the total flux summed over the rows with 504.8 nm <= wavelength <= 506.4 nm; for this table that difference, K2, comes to -164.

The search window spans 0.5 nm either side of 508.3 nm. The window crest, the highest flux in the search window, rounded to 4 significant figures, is 28.72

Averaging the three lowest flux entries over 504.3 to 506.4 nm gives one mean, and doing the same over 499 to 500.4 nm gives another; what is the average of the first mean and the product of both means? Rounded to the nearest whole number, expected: 313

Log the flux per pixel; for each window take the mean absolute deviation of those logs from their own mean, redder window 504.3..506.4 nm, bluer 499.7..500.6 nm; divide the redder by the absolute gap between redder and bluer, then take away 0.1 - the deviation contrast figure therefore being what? 0.4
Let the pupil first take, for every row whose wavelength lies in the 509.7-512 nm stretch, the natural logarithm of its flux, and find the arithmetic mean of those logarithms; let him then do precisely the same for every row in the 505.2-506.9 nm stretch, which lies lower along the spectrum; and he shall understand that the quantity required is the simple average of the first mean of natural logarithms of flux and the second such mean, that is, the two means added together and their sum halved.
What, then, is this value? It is 3.29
